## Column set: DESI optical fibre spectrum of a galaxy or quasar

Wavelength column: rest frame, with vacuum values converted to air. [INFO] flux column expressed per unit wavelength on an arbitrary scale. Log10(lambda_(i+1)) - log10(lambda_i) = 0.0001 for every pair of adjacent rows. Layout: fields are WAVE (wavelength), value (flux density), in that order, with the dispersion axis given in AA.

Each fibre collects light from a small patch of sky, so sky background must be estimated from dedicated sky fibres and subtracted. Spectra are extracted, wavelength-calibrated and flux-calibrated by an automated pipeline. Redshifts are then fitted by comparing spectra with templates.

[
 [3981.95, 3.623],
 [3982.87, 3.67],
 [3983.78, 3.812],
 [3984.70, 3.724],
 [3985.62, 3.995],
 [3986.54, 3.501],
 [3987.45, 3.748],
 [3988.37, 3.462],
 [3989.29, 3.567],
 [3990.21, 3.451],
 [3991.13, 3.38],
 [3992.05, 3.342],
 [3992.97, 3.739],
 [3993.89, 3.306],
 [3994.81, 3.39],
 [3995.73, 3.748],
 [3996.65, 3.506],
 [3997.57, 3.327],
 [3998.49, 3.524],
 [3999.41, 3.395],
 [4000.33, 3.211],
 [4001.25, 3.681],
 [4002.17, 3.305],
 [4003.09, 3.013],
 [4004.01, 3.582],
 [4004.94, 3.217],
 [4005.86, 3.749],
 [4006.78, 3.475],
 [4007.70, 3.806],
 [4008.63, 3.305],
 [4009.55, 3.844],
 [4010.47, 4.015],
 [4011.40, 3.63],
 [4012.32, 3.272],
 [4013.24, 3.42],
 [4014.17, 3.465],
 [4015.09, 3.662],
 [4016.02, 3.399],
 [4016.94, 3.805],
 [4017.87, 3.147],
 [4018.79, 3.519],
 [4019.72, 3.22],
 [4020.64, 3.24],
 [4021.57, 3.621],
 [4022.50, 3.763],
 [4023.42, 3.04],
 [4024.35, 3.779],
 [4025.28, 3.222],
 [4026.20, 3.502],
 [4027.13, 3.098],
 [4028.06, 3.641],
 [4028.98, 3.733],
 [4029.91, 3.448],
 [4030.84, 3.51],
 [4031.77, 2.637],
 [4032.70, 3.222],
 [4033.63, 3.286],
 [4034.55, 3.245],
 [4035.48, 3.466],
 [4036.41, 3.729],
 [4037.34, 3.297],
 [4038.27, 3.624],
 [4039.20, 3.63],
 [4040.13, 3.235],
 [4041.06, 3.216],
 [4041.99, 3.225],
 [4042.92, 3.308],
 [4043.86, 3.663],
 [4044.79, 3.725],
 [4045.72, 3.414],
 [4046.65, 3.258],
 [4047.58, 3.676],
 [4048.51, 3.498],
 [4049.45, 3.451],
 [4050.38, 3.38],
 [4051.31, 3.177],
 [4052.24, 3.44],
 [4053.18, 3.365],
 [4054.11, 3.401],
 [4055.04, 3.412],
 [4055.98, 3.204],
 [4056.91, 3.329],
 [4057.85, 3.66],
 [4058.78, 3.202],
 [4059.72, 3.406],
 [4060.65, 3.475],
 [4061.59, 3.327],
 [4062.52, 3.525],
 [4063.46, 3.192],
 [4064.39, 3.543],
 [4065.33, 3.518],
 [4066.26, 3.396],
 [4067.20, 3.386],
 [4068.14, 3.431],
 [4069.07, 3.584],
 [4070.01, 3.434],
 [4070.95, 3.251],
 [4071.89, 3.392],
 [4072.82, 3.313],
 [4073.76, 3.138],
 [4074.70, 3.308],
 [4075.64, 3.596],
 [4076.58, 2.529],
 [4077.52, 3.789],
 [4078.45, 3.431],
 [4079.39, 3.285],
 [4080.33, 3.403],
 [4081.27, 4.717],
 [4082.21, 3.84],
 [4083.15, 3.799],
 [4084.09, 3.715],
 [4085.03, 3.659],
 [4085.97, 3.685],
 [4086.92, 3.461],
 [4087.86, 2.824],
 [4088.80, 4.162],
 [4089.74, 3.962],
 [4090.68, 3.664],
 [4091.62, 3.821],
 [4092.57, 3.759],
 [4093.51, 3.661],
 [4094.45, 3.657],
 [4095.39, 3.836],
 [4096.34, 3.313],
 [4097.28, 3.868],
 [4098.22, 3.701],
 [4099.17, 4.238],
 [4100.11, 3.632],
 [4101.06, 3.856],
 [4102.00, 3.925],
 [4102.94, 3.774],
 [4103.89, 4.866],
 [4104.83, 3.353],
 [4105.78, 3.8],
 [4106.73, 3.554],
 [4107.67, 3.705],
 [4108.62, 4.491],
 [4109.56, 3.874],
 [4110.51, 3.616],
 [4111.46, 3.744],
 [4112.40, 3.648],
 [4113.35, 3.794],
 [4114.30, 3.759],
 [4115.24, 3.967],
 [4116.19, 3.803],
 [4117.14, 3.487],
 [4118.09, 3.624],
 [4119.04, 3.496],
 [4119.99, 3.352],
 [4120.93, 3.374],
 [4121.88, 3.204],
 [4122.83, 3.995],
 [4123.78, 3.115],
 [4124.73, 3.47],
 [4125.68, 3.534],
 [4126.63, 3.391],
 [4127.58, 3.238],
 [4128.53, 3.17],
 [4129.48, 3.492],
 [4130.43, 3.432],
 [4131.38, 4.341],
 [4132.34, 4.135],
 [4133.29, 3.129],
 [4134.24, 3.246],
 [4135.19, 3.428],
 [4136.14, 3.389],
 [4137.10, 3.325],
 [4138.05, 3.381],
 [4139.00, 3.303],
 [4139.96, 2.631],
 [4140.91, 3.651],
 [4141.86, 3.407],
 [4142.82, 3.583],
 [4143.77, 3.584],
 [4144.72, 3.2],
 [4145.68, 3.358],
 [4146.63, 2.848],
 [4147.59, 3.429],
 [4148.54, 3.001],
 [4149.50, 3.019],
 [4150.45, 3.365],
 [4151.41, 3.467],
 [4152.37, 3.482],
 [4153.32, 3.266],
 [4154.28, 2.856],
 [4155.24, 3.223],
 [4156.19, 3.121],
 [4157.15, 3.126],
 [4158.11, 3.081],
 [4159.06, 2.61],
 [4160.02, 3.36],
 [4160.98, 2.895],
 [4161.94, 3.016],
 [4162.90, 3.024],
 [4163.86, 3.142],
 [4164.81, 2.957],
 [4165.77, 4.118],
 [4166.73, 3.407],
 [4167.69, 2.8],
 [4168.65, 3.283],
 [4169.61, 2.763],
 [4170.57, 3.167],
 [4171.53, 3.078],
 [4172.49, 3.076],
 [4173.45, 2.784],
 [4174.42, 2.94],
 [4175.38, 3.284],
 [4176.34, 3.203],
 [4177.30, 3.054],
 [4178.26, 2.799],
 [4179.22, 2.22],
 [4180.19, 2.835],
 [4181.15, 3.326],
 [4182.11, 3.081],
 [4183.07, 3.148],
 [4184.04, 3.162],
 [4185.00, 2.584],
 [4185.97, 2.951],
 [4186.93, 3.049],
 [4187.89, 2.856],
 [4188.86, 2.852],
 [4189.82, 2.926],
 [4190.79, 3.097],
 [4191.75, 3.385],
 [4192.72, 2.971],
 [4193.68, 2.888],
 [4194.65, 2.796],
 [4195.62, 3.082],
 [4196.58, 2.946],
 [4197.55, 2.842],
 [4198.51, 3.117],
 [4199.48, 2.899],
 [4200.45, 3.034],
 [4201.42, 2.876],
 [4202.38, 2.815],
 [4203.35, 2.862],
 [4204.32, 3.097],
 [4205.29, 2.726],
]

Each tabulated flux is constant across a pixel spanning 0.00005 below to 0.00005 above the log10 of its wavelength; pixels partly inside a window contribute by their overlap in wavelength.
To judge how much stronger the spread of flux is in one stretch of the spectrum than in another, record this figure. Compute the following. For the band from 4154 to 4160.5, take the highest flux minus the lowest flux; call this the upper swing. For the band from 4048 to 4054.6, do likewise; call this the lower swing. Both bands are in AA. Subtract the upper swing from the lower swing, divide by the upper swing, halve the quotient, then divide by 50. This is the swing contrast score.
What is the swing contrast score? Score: -0.0057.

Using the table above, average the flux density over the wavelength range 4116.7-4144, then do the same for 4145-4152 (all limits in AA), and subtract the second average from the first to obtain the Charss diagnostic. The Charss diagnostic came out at 0.23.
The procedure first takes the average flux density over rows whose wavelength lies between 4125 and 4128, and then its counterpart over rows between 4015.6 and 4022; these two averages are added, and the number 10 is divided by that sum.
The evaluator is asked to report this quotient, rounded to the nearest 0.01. 1.47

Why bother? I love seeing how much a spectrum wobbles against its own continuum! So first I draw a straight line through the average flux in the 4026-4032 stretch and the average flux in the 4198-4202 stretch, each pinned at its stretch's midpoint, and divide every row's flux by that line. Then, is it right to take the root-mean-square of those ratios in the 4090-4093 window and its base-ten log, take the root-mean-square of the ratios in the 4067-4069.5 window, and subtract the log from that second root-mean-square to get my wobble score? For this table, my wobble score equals 0.99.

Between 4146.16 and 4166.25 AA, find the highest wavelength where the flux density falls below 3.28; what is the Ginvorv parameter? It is 4164.81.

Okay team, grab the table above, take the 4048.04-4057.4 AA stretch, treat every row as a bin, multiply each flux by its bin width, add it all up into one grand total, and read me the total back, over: 31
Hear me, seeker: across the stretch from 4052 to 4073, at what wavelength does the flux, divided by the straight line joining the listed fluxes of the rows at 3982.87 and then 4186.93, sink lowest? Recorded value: 4055.98 AA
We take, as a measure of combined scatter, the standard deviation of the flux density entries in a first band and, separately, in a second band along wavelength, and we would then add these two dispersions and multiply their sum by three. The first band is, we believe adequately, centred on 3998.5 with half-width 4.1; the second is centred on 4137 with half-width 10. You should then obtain 1.6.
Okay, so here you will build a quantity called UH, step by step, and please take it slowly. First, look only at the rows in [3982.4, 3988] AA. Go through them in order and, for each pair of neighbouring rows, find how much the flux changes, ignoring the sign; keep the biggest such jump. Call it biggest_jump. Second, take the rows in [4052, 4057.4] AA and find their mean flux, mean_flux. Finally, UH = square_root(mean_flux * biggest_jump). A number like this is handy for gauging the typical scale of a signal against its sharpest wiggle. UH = 1.29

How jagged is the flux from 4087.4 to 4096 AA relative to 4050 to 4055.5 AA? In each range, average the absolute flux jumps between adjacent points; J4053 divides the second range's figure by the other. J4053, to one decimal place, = 2.5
